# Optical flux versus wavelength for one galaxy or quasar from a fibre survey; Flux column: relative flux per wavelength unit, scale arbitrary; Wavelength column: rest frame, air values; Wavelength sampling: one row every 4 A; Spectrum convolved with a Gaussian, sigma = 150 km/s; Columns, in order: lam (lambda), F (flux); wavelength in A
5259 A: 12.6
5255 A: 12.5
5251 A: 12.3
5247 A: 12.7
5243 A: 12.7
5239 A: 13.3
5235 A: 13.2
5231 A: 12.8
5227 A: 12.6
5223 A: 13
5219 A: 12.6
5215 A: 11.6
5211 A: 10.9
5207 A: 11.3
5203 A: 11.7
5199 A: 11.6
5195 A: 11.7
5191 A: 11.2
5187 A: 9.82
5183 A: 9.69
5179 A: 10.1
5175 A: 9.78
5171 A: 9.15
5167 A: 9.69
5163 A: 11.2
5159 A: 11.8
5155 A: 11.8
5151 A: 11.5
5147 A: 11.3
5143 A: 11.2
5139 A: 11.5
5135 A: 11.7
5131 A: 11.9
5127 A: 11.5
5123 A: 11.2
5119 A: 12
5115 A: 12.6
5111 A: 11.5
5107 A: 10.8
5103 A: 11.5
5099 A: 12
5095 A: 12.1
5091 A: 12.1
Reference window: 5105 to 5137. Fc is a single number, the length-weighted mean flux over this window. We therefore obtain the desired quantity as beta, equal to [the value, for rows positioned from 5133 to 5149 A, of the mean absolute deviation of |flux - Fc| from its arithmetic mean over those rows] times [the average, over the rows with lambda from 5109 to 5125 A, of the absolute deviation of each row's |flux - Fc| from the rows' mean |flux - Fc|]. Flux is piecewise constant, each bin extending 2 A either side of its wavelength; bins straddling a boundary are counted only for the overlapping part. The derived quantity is 0.036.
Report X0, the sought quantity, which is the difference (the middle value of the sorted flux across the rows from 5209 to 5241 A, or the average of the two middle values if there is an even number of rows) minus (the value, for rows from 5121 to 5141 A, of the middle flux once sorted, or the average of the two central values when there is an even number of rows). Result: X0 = 1.2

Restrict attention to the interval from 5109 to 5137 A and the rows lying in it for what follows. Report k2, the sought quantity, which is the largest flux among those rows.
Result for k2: 12.6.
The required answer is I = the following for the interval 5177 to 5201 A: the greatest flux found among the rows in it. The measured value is 11.7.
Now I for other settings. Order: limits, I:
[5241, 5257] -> 12.7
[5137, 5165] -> 11.8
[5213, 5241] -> 13.3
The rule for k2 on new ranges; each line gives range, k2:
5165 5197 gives 11.7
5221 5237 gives 13.2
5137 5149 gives 11.5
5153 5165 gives 11.8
